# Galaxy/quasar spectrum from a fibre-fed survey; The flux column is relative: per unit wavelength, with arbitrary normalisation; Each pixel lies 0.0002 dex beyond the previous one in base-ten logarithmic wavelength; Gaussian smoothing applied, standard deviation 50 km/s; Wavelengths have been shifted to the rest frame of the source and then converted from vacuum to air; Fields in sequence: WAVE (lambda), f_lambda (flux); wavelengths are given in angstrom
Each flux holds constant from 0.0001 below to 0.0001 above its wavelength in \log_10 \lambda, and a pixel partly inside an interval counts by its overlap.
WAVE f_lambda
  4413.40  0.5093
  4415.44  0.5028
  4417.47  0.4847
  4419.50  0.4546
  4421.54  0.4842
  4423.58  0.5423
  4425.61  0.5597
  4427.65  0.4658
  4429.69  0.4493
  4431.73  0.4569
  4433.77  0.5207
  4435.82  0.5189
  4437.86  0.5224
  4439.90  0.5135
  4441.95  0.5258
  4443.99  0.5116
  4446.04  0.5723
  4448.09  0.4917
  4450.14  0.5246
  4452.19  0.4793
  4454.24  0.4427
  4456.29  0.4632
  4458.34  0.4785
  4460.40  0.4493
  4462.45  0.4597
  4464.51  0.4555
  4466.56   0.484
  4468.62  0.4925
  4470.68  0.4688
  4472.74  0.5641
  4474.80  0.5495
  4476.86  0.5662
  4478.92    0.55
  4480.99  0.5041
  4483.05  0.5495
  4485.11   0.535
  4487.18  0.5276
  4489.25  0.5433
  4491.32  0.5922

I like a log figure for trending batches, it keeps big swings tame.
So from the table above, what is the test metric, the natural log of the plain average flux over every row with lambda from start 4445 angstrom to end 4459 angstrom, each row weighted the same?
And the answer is -0.71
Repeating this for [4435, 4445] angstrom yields -0.66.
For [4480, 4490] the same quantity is -0.63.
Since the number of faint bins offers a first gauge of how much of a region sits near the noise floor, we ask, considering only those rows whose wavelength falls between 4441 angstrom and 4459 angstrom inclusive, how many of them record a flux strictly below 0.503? 5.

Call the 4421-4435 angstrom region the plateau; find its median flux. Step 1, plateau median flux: 0.484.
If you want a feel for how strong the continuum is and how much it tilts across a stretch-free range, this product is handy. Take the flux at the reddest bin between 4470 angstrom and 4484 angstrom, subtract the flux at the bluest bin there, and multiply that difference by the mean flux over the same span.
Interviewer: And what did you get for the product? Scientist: 0.043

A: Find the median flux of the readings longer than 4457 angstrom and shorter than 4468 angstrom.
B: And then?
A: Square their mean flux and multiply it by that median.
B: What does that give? 0.100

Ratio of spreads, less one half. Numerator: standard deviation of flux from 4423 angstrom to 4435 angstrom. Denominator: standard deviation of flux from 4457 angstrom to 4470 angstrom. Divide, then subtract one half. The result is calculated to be 2.2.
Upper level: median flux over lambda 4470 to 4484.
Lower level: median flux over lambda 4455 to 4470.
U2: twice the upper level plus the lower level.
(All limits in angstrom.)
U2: 1.56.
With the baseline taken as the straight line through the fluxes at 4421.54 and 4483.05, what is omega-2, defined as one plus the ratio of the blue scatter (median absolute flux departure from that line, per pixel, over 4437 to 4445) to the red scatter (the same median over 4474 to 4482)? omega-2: 1.9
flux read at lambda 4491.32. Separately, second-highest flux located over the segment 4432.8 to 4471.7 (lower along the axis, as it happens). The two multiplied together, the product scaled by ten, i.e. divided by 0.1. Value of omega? 3.1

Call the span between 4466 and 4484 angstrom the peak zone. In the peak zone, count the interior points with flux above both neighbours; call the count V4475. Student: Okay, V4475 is 3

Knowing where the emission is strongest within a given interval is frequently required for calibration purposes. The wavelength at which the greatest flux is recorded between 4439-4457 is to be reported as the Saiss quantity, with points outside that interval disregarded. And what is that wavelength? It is 4446.04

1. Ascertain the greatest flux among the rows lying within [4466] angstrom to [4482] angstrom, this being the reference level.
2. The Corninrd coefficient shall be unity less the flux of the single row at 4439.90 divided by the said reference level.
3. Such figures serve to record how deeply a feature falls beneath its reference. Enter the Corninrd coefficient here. 0.09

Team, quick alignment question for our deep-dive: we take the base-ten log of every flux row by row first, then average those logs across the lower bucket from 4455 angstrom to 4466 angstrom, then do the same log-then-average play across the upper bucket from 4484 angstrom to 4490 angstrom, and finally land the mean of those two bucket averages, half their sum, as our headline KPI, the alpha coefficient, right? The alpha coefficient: -0.304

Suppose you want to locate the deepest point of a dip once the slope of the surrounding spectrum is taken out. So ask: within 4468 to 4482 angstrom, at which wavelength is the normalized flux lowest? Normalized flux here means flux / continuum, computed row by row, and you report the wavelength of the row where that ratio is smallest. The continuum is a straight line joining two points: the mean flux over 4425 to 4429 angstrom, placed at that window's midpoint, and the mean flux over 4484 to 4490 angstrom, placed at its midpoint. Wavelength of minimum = 4470.68 angstrom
